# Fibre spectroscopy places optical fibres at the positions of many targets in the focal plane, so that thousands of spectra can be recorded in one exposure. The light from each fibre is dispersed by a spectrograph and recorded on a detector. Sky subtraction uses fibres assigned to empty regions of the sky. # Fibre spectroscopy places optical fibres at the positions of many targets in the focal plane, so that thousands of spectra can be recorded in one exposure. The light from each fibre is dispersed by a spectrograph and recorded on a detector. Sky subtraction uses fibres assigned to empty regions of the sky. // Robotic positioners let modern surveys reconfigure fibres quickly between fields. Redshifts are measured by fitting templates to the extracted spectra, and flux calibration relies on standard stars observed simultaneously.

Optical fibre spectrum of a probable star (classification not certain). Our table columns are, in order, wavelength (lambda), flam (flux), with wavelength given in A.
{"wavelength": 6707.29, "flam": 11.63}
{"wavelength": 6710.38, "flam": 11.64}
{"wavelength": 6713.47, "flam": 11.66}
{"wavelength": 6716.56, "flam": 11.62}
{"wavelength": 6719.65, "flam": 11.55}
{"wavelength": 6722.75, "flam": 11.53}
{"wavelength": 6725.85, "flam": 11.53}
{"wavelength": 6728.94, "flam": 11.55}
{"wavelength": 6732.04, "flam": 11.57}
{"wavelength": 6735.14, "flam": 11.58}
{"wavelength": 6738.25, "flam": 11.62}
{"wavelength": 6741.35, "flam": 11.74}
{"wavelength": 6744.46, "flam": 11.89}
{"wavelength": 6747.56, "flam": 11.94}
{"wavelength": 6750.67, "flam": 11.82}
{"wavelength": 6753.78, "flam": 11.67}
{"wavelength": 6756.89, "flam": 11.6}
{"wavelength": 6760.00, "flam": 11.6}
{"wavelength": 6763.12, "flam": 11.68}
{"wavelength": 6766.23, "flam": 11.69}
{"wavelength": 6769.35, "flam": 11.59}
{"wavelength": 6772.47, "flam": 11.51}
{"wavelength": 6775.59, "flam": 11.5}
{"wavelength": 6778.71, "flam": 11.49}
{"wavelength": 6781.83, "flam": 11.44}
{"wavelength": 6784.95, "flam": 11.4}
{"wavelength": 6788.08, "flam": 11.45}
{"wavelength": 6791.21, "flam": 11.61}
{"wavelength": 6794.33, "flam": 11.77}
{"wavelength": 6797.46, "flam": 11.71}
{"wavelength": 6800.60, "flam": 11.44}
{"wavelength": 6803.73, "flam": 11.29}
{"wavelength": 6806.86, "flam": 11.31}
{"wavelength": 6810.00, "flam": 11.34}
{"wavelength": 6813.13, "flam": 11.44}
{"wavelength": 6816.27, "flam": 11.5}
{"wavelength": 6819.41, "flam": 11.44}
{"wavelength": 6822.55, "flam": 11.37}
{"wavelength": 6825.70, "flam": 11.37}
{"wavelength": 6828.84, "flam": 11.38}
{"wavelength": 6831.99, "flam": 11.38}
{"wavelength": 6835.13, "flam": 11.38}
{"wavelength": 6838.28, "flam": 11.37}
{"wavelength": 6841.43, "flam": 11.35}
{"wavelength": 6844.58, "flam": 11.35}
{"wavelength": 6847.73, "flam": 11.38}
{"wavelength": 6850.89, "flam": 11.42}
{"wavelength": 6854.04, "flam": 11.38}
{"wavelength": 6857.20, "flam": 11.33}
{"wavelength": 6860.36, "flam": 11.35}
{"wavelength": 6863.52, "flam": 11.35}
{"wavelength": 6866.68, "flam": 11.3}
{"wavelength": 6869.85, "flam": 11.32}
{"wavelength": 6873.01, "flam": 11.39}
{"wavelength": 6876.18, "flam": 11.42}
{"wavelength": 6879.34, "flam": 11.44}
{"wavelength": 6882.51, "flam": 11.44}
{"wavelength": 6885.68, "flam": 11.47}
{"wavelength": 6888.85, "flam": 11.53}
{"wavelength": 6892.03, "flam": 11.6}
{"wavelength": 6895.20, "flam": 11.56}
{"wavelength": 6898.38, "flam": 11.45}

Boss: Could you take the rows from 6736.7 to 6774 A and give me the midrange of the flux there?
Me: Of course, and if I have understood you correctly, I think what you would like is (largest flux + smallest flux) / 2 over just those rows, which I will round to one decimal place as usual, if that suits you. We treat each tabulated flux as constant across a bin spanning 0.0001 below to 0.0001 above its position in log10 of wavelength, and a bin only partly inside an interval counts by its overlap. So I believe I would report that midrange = 11.7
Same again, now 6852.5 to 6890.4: 11.4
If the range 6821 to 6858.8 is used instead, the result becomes 11.4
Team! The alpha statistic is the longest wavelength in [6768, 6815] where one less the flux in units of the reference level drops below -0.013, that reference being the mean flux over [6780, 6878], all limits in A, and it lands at 6797.46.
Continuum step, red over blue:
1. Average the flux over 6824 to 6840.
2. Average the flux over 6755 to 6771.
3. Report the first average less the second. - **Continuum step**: -0.26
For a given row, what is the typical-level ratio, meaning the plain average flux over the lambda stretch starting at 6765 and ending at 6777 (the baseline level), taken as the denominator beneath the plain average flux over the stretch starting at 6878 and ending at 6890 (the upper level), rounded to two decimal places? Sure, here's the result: 0.99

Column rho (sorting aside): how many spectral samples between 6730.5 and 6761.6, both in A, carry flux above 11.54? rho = 10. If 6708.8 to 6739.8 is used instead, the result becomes 8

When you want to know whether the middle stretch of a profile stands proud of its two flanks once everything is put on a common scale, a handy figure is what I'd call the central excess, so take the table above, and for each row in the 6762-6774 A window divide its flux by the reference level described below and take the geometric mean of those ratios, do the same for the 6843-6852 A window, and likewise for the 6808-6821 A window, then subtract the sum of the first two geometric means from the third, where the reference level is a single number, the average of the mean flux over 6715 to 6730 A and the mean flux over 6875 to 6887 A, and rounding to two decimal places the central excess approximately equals -1.01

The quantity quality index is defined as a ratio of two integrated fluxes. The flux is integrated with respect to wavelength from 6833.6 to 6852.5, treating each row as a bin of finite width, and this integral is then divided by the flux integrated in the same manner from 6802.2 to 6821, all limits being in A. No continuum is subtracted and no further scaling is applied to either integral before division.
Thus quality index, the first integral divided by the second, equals 1.00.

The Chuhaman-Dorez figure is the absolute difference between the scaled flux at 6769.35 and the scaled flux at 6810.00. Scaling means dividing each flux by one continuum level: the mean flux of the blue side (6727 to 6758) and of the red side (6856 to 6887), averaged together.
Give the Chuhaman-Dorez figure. 0.022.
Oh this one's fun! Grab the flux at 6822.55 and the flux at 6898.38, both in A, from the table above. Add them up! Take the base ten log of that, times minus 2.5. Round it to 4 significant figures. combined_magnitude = -3.396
